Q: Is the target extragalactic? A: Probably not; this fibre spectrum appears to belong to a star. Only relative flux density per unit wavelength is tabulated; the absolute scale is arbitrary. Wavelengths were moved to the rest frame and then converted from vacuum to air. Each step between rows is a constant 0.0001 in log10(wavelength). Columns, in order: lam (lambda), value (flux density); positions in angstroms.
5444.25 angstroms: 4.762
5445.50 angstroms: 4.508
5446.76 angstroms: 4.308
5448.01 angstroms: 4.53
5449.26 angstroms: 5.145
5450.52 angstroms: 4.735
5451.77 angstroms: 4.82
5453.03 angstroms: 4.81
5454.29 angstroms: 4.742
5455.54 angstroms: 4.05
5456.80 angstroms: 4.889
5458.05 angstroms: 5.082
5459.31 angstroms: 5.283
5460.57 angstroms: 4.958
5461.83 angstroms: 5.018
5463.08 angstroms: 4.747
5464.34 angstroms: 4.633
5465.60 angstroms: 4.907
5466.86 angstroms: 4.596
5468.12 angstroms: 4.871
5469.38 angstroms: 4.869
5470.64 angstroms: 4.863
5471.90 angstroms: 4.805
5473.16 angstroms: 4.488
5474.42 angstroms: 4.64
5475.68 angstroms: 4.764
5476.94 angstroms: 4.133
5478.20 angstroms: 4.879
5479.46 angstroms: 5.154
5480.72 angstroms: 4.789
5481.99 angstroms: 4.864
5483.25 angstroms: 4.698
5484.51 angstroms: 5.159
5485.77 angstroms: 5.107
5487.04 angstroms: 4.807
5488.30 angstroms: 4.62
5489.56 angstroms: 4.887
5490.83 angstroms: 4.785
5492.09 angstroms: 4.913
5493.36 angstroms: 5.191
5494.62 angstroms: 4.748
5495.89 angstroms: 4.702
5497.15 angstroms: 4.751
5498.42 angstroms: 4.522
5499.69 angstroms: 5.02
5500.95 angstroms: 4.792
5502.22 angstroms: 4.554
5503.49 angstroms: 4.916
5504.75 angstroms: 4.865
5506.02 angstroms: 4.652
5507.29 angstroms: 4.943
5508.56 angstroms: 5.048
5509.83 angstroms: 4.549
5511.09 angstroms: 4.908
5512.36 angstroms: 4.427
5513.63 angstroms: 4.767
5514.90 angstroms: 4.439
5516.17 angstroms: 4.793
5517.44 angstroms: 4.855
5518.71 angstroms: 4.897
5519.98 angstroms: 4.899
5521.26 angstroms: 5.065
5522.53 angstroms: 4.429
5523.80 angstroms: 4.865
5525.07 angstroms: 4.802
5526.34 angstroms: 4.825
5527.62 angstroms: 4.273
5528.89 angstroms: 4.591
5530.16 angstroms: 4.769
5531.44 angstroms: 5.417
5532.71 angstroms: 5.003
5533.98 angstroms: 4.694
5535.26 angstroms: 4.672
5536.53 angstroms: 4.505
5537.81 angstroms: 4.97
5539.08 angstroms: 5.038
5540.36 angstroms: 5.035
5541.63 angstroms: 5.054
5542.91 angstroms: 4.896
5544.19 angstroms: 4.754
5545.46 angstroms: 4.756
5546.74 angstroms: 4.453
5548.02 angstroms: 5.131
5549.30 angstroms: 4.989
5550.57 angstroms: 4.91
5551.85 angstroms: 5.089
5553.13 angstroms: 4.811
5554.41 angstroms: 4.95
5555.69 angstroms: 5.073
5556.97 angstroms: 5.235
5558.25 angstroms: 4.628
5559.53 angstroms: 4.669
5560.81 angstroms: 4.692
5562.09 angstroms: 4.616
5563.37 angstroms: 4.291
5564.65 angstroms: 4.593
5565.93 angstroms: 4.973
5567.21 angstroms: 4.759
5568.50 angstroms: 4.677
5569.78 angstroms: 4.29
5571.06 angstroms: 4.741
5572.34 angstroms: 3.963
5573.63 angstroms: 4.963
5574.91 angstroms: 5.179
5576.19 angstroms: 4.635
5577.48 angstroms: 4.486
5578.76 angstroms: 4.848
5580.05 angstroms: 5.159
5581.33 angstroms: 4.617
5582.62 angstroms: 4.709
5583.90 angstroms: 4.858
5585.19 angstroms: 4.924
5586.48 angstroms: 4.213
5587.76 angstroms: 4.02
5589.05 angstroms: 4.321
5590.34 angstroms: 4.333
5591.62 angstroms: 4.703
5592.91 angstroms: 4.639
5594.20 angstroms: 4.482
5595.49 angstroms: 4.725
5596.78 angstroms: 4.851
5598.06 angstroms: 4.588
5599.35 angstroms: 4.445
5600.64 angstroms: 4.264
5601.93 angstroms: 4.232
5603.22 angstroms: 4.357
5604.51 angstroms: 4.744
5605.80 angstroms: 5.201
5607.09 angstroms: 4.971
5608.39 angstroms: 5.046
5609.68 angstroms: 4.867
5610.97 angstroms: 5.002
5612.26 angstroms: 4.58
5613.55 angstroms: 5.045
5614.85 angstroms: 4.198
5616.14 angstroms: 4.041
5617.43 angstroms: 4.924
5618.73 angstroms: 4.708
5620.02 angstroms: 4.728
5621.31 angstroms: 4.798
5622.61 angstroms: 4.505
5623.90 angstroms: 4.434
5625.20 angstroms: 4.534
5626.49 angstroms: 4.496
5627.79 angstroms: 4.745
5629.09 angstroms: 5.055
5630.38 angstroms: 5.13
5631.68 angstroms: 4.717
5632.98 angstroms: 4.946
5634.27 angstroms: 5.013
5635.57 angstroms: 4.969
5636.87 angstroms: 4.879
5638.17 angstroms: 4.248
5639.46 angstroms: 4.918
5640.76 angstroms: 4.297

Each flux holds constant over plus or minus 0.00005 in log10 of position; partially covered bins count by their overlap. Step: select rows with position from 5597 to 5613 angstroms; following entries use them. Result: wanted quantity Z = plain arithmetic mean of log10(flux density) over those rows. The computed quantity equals 0.670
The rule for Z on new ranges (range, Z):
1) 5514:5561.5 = 0.684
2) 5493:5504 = 0.681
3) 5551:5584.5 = 0.676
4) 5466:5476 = 0.675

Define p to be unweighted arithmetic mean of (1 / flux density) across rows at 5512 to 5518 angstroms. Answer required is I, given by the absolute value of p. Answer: 0.215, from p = 0.215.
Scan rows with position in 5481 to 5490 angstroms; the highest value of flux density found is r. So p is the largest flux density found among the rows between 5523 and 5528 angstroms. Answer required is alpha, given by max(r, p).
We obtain 5.16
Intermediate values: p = 4.865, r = 5.159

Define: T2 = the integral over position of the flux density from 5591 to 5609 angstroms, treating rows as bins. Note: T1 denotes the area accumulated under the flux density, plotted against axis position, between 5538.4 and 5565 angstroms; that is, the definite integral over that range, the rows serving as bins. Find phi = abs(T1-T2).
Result 45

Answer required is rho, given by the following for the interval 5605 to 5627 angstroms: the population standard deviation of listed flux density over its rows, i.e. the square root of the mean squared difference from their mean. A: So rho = 0.309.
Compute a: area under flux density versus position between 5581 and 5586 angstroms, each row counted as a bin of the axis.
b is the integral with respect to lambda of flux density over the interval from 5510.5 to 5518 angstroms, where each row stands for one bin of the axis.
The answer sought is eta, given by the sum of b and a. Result 59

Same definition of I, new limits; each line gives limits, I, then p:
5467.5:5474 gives 0.209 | 0.209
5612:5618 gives 0.221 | 0.221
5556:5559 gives 0.204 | 0.204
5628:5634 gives 0.202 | 0.202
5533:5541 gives 0.208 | 0.208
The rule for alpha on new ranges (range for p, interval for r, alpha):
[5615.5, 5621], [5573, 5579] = 5.18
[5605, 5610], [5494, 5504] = 5.20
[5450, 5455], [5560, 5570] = 4.97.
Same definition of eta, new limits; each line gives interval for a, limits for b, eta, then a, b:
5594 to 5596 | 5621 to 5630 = 51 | 9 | 42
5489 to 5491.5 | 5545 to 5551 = 41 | 12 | 29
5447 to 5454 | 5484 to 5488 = 53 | 33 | 20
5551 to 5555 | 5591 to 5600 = 61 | 20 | 42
